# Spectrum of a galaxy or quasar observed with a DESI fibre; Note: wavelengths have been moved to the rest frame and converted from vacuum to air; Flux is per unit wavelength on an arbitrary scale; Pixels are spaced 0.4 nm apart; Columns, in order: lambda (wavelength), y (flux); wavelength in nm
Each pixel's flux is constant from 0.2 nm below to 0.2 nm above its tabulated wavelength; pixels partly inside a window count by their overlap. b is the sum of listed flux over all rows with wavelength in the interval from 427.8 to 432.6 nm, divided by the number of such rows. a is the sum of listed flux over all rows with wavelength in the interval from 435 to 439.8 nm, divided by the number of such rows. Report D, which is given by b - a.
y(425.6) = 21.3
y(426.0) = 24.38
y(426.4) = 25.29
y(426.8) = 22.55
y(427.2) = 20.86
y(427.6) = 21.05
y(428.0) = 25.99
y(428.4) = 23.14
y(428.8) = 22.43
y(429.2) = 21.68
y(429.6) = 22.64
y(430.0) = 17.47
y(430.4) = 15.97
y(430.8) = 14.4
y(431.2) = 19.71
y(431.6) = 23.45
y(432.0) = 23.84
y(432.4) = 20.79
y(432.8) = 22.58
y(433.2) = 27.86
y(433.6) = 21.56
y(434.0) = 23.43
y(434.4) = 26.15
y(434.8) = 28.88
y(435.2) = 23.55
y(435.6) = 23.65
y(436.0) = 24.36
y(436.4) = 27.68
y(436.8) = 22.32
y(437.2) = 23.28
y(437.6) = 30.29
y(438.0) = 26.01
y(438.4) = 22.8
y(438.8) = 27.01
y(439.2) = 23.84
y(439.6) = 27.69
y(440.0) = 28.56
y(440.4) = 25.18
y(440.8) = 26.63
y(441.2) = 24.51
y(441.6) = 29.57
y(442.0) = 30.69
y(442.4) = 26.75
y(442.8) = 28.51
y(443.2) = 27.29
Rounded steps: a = 25.2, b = 21.0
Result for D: -4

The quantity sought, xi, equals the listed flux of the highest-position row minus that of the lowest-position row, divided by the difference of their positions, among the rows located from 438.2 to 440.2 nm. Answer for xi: 4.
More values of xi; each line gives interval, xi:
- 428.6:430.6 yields -4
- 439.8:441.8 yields 1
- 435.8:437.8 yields 4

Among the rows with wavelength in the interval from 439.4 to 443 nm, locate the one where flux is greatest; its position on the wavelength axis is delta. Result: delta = 442.0 nm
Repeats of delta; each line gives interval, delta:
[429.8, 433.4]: 433.2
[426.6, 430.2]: 428.0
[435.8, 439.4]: 437.6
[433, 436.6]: 434.8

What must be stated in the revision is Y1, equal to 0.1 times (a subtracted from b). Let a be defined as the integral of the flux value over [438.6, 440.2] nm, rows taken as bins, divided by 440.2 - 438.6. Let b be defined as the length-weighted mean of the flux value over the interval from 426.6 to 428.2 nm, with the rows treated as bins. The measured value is -0.4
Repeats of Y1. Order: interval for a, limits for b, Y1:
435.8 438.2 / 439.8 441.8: 0.1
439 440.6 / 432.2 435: -0.2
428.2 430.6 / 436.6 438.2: 0.5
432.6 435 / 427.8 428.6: -0.1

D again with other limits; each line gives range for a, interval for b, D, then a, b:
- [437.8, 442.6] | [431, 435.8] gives -3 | 26.6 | 23.8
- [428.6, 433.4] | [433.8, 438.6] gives 4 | 21.1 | 25.2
